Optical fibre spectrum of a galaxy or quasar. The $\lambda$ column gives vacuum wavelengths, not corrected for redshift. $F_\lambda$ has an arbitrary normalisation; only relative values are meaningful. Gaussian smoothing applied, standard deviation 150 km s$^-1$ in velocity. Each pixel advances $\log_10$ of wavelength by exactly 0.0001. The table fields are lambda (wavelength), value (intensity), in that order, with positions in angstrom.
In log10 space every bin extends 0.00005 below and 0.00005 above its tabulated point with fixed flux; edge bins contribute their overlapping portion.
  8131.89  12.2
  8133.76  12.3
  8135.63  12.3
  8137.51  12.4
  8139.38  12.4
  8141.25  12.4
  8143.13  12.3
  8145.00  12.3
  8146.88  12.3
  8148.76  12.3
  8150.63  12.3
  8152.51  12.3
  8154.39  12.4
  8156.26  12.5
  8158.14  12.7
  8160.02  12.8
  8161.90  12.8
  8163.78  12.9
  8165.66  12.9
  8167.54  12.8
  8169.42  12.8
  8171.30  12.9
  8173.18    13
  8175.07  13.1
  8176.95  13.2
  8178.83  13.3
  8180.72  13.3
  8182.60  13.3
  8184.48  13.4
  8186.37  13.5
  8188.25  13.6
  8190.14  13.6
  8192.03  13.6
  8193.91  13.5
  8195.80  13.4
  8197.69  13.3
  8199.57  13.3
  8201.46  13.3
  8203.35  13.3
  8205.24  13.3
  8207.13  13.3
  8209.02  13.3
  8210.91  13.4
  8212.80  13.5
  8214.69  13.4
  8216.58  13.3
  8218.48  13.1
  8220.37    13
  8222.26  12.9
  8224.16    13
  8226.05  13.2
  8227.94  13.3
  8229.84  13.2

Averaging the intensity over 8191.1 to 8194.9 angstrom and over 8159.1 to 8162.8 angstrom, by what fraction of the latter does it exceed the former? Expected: -0.06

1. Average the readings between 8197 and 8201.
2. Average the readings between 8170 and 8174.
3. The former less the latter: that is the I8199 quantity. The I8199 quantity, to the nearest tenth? 0.4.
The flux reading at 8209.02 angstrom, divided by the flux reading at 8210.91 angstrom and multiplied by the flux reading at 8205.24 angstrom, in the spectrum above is 13.2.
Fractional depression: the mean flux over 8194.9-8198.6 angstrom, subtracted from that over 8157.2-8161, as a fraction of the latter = -0.047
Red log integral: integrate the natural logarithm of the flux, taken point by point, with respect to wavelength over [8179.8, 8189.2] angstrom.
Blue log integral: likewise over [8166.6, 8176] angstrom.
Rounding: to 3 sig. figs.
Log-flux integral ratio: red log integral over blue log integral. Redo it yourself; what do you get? 1.02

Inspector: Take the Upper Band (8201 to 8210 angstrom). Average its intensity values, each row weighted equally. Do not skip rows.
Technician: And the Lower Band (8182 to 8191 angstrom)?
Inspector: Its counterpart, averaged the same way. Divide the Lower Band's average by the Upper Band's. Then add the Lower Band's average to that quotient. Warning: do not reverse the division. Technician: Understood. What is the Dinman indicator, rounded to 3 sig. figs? 14.5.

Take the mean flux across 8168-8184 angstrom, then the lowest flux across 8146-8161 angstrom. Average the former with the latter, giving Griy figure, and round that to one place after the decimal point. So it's 12.7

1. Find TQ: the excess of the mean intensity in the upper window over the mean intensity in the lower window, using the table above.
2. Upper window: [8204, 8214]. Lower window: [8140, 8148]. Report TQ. 1.0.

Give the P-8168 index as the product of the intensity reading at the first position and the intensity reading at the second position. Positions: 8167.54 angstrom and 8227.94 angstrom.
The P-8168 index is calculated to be 170.2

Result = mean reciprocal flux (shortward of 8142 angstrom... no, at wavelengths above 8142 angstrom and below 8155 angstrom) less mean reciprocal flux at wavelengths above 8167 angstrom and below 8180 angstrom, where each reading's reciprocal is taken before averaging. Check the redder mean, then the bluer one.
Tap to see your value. 0.0044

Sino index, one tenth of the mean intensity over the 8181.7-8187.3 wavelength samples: 1.34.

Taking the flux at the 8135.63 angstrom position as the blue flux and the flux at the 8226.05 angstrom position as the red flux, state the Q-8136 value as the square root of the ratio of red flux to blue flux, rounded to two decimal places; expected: 1.04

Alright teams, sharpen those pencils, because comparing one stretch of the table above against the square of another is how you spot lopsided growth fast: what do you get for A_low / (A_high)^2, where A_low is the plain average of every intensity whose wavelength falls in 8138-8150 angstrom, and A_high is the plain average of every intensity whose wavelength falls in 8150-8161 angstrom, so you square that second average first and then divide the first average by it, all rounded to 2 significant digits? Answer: 0.079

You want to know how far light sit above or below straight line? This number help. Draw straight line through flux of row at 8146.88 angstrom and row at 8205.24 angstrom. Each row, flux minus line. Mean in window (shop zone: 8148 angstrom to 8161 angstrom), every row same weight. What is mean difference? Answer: 0.0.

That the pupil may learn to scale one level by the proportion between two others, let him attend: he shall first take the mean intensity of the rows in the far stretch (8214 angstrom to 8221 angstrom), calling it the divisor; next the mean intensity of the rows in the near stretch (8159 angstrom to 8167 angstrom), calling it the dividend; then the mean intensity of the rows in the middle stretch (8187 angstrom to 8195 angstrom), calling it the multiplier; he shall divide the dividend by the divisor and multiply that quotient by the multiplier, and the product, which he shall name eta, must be 13.2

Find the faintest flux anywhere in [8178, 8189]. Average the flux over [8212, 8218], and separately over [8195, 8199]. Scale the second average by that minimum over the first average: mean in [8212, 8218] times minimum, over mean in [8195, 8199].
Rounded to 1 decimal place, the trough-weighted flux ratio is 13.3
